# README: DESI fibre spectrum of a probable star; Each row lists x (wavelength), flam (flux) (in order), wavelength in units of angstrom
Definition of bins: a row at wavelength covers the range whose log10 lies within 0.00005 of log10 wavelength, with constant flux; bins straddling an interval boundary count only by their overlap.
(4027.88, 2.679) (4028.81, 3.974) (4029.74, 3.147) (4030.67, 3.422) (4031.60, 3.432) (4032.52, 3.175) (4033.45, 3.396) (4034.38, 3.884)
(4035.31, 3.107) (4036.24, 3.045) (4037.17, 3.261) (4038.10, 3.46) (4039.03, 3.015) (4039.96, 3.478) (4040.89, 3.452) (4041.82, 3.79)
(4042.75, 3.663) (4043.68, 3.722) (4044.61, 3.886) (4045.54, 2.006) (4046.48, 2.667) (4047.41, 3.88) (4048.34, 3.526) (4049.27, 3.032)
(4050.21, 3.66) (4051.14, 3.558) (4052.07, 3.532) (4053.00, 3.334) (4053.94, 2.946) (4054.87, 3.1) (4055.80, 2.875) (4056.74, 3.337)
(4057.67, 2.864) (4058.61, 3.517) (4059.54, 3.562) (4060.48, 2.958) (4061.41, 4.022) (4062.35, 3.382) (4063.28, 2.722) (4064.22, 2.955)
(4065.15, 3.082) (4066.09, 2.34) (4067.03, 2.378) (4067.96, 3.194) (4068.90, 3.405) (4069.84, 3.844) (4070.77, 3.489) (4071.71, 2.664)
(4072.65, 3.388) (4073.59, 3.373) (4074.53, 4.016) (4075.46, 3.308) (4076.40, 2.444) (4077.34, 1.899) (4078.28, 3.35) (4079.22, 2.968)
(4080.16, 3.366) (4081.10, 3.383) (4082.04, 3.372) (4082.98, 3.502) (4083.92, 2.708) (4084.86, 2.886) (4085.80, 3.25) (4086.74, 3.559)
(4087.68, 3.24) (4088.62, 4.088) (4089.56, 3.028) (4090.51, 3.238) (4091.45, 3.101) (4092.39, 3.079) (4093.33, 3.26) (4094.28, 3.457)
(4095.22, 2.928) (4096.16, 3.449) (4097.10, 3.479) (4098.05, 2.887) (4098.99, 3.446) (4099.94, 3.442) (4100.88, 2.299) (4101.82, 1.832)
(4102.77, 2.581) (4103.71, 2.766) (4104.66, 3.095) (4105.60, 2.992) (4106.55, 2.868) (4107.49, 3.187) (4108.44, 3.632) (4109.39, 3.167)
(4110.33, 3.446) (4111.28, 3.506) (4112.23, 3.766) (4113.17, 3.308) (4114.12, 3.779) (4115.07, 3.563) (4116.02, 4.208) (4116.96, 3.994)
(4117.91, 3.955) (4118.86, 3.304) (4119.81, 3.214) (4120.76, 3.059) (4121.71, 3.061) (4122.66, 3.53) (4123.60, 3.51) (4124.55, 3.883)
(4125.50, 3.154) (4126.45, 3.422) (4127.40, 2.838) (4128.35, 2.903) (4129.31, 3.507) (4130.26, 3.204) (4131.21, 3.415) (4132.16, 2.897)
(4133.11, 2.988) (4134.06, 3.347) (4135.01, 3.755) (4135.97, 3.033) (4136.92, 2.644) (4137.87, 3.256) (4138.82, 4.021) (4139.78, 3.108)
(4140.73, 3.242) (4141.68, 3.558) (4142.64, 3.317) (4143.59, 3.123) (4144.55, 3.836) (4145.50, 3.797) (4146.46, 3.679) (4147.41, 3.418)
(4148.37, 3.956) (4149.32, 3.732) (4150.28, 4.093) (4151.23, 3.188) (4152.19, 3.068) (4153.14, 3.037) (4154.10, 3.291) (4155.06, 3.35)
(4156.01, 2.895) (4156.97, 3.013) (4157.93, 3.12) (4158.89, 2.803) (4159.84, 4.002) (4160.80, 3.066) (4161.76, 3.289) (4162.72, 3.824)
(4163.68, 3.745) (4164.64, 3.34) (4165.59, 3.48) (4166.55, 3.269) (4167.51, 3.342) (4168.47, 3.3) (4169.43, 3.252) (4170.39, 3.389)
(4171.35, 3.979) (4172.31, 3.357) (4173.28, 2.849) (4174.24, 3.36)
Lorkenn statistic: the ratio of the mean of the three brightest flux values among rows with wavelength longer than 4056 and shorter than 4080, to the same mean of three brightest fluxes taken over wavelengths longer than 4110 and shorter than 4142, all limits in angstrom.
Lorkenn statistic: 0.972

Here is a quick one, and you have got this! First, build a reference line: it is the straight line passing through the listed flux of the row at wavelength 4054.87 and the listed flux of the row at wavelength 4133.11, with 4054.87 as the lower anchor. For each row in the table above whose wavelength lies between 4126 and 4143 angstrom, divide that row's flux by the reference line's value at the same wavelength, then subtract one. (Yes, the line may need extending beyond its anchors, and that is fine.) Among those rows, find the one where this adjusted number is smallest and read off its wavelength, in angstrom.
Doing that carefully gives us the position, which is 4136.92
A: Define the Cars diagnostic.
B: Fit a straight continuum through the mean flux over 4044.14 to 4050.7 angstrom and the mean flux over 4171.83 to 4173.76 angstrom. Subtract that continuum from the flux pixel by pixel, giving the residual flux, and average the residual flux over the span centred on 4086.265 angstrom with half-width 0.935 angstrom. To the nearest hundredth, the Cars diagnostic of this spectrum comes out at 0.21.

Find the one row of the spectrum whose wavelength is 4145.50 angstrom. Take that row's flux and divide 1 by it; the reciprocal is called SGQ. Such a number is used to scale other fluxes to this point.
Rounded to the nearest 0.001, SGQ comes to 0.263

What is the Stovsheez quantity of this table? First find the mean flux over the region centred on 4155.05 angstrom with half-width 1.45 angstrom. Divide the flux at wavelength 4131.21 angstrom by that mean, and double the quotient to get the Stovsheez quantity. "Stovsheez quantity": 2.15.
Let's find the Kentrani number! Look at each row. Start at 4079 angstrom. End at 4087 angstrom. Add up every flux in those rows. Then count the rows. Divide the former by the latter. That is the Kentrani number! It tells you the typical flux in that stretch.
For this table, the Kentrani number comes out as 3.2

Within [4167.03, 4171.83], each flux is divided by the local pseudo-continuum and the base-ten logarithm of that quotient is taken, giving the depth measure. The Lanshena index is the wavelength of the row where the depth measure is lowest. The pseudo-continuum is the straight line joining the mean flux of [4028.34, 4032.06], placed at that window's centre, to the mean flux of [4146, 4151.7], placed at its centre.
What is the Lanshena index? 4169.43 angstrom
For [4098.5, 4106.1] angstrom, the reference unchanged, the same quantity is 4101.82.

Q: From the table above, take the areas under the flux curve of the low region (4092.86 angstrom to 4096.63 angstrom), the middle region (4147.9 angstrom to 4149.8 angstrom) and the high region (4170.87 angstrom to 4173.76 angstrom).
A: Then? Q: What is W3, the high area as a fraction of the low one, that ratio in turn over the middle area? 0.108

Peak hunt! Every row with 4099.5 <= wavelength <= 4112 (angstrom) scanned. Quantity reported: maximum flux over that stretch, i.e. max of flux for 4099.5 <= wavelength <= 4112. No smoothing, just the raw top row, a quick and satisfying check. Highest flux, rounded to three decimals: 3.632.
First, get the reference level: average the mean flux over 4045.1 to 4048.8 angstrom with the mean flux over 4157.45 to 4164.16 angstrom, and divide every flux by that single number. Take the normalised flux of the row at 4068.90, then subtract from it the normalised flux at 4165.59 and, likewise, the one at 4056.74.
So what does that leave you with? -1.06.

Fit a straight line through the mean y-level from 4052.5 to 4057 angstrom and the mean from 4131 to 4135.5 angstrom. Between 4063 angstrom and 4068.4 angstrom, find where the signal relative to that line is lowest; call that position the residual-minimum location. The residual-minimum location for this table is 4066.09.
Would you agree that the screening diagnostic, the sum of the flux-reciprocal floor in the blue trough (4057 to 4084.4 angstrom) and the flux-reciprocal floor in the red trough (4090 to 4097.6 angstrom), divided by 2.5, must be 0.214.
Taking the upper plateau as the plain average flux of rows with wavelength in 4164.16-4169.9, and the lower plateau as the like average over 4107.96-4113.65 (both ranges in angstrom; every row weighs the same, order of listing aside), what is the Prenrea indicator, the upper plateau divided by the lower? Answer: 0.96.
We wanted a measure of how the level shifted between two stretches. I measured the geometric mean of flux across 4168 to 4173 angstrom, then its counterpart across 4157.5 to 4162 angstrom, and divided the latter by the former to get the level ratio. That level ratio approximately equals 0.94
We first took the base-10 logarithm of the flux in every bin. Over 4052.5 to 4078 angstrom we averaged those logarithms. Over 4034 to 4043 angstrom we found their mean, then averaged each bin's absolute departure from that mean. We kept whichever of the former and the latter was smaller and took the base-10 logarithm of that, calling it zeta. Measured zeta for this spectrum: -1.50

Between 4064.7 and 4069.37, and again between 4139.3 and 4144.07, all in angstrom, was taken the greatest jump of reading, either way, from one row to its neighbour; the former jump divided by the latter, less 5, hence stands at -2.4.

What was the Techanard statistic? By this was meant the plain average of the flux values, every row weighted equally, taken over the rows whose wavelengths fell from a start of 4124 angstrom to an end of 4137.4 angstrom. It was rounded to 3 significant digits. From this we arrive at 3.21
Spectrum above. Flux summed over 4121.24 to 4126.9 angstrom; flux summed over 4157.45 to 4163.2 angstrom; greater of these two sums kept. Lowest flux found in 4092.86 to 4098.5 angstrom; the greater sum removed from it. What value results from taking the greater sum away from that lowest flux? -17.7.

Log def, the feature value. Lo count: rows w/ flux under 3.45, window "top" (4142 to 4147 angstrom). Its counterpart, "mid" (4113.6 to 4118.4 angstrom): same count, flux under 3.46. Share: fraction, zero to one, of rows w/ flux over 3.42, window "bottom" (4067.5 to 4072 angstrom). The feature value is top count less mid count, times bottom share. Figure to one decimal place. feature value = 0.8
